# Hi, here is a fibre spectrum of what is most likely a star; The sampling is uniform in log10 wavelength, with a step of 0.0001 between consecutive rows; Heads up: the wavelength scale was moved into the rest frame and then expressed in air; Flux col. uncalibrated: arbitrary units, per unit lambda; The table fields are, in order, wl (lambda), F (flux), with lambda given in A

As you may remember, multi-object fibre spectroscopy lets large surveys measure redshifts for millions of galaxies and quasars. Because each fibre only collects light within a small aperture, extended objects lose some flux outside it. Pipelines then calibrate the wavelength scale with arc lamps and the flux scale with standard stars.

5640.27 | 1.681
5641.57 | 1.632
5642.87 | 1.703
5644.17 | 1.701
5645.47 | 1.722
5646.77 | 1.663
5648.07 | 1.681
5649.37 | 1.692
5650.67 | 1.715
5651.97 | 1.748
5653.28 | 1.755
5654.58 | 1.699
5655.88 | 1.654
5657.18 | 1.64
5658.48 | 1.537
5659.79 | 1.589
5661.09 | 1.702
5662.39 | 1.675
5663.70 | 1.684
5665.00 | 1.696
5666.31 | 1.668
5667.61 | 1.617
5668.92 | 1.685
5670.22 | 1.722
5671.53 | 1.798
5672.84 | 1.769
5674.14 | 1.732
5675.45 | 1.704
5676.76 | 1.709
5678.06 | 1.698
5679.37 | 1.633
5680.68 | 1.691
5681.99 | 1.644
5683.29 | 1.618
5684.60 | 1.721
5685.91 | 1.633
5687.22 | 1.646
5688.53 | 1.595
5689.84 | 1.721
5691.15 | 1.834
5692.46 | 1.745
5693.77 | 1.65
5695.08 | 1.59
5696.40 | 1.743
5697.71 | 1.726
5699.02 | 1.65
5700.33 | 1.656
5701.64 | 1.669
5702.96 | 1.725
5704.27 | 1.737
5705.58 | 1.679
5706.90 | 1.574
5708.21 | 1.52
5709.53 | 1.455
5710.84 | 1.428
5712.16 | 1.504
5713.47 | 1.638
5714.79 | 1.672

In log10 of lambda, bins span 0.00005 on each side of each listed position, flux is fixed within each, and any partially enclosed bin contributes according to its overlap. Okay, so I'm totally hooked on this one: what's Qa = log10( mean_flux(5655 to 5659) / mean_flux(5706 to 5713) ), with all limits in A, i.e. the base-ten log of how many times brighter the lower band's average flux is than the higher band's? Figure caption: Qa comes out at 0.032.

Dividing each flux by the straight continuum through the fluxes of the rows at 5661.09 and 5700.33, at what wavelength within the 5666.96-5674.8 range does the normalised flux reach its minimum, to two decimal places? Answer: 5667.61 A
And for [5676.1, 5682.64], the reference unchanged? 5679.37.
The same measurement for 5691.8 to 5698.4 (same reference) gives 5695.08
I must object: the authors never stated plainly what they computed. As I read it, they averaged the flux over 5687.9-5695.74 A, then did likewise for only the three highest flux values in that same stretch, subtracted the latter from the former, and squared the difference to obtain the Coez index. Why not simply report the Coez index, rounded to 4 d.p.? 0.0060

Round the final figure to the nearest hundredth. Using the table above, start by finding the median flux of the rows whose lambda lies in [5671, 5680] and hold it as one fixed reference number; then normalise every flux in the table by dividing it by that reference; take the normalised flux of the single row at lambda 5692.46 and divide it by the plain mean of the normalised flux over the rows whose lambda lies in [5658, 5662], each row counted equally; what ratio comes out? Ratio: 1.08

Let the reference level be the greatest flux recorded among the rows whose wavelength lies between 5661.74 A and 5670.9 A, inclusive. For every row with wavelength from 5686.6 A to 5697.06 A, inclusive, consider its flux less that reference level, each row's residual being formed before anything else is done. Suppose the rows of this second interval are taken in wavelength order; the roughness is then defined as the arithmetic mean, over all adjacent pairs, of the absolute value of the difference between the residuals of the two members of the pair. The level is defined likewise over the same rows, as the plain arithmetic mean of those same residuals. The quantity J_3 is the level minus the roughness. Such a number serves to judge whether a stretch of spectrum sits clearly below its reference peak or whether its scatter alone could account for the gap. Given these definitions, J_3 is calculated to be -0.13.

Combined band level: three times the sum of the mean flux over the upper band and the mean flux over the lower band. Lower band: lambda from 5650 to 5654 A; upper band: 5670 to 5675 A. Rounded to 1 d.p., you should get 10.5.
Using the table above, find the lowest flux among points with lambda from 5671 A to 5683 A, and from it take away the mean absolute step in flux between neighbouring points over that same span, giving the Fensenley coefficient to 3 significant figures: 1.60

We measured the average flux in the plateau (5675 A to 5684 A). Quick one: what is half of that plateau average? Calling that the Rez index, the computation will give 0.836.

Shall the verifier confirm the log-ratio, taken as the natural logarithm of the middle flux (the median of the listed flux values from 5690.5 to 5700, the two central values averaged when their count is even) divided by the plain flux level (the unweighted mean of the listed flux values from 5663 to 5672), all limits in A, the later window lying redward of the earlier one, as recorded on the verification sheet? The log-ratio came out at 0.02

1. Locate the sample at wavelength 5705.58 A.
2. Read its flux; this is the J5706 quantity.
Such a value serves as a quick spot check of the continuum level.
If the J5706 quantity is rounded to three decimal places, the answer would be 1.679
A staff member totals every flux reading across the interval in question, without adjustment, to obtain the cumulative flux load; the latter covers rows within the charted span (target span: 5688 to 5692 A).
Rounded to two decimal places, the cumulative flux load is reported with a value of 5.15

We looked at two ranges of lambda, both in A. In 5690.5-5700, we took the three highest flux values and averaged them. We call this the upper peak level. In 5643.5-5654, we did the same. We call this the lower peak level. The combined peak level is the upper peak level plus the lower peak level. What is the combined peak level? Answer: 3.52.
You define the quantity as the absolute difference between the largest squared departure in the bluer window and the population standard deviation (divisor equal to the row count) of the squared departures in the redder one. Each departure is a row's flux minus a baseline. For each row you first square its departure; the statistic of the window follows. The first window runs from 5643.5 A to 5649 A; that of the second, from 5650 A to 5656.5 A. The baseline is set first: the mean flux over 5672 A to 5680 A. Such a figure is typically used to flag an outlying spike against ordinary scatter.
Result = 0.001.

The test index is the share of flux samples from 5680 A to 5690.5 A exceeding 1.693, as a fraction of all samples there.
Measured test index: 0.25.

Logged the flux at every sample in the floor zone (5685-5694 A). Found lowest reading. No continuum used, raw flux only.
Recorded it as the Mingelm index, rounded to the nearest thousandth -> 1.595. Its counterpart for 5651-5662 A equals 1.537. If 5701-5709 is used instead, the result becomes 1.520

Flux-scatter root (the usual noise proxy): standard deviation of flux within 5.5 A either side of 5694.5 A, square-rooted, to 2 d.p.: 0.27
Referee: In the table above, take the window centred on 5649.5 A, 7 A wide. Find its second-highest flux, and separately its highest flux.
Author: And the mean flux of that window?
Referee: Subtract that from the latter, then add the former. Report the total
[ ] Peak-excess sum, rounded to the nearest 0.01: 1.76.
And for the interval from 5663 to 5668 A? 1.71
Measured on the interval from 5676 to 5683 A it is 1.73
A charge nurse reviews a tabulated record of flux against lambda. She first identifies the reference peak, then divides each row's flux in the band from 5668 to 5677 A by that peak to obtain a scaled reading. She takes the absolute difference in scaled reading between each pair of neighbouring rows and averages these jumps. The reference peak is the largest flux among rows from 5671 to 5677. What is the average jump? 0.0197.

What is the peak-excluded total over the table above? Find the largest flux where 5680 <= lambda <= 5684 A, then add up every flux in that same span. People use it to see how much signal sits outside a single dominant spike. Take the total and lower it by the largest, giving 3.26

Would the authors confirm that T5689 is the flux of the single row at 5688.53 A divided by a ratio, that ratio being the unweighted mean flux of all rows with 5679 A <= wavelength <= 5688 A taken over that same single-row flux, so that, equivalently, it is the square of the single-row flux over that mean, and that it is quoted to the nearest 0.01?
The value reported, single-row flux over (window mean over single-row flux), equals 1.54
